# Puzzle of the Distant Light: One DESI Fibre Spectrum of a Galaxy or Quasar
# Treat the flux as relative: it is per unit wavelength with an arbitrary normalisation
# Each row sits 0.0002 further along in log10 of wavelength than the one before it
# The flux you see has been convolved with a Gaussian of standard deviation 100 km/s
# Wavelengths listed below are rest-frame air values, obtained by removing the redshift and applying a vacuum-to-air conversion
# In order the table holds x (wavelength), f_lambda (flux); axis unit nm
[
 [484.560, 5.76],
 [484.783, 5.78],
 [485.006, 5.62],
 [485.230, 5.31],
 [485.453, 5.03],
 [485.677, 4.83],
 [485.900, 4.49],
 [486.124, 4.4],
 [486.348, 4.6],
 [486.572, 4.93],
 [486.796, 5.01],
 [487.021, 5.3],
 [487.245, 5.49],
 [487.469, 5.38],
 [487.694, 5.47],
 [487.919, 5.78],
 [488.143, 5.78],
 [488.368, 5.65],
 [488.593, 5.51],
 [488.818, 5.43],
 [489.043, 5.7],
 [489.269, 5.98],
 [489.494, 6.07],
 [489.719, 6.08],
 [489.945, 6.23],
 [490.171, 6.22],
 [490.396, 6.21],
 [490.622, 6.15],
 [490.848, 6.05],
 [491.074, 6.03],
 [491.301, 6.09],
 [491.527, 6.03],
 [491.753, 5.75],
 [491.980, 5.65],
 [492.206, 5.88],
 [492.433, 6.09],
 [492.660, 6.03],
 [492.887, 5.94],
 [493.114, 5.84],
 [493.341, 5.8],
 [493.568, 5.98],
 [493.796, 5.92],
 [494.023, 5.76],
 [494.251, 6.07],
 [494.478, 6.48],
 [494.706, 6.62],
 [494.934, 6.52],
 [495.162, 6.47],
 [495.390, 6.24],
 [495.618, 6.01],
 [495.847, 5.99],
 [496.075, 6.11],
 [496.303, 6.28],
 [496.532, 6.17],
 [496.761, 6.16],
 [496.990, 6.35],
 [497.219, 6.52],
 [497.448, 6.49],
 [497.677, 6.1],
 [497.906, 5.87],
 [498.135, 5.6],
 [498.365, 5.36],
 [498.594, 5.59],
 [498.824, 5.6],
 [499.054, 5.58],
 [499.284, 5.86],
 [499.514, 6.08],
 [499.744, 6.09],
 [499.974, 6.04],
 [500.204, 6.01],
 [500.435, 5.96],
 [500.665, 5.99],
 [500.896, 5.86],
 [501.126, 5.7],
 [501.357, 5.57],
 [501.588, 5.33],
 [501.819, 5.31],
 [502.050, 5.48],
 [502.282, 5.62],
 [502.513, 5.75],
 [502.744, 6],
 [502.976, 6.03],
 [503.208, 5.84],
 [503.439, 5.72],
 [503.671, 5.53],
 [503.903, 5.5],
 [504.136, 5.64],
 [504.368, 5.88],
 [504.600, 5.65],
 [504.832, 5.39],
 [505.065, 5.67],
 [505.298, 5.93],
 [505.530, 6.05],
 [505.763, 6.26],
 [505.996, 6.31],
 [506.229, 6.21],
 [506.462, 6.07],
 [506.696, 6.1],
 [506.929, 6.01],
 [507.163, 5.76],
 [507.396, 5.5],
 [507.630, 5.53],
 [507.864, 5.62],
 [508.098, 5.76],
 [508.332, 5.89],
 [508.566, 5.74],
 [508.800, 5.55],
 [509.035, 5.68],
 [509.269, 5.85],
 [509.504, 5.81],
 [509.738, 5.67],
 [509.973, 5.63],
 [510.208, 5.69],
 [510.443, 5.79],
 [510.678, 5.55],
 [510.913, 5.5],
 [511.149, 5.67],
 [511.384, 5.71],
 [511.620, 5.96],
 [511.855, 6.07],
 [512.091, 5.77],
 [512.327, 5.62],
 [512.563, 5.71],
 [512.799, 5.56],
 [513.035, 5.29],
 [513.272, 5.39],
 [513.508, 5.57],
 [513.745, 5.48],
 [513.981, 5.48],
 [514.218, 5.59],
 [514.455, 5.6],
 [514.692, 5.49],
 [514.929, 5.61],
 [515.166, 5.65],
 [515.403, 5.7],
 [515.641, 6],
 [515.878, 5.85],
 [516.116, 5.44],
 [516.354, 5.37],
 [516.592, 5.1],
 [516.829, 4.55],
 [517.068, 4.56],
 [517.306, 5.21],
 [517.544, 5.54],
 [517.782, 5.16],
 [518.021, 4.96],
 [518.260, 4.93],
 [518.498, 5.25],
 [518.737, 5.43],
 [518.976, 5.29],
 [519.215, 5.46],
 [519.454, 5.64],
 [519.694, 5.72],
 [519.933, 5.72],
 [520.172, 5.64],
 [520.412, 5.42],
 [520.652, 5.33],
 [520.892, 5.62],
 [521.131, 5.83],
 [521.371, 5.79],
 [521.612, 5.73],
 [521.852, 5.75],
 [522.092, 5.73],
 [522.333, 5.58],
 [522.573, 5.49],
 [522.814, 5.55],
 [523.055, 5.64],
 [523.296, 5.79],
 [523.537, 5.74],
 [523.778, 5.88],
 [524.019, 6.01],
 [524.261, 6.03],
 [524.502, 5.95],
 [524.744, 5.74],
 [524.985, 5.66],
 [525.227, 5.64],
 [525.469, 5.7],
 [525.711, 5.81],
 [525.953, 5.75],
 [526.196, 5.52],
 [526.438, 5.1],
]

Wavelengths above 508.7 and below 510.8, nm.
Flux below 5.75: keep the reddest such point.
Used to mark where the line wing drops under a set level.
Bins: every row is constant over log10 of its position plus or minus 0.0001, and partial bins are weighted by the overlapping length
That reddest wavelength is 510.678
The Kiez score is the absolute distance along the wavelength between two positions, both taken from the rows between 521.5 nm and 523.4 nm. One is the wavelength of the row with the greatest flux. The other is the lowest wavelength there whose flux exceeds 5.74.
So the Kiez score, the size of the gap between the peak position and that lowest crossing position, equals 1.44 nm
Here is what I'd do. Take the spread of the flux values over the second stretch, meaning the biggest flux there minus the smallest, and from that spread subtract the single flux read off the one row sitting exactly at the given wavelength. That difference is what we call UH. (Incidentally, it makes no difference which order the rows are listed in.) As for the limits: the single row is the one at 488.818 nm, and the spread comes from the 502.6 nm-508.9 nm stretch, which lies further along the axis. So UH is -4.5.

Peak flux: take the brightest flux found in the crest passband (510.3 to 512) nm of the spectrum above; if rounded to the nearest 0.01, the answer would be 6.07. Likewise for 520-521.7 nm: 5.83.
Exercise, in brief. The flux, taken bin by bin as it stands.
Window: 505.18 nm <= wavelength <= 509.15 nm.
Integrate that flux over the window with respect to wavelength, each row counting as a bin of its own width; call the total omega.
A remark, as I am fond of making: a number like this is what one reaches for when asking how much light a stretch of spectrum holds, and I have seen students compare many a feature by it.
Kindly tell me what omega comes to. 23.3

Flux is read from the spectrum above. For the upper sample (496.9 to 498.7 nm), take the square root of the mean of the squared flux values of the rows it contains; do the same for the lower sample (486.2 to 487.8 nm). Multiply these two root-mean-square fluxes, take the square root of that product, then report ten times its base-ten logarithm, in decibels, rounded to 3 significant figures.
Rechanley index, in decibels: 7.46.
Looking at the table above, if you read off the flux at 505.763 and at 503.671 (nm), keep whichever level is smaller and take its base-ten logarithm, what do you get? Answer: 0.74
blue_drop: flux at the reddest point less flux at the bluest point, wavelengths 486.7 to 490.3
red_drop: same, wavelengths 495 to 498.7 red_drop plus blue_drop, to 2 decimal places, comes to 0.33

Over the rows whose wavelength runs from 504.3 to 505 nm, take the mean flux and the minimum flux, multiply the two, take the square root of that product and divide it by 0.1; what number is 55.1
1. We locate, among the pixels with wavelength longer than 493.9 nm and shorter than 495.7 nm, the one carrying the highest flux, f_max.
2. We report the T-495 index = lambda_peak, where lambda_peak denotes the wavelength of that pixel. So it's 494.706 nm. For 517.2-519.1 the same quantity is 517.544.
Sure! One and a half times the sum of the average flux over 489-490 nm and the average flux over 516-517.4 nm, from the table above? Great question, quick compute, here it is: 16.6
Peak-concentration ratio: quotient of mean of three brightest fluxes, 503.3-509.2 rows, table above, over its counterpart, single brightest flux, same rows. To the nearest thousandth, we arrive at 0.992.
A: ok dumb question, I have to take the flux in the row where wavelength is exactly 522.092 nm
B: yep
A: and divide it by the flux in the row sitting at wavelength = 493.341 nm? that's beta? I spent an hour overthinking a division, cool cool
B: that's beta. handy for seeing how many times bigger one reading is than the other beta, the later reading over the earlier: 0.99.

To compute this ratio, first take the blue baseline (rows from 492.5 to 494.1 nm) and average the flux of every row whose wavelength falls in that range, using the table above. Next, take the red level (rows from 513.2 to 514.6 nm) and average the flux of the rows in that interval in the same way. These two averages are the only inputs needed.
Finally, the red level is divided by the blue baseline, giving 0.94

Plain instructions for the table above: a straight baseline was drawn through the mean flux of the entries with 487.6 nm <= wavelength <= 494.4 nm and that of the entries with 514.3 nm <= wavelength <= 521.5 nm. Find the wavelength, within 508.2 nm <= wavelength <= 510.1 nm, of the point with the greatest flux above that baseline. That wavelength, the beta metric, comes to 508.332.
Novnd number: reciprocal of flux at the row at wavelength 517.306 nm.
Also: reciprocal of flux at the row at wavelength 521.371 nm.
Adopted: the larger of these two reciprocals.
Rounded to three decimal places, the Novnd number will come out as 0.192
